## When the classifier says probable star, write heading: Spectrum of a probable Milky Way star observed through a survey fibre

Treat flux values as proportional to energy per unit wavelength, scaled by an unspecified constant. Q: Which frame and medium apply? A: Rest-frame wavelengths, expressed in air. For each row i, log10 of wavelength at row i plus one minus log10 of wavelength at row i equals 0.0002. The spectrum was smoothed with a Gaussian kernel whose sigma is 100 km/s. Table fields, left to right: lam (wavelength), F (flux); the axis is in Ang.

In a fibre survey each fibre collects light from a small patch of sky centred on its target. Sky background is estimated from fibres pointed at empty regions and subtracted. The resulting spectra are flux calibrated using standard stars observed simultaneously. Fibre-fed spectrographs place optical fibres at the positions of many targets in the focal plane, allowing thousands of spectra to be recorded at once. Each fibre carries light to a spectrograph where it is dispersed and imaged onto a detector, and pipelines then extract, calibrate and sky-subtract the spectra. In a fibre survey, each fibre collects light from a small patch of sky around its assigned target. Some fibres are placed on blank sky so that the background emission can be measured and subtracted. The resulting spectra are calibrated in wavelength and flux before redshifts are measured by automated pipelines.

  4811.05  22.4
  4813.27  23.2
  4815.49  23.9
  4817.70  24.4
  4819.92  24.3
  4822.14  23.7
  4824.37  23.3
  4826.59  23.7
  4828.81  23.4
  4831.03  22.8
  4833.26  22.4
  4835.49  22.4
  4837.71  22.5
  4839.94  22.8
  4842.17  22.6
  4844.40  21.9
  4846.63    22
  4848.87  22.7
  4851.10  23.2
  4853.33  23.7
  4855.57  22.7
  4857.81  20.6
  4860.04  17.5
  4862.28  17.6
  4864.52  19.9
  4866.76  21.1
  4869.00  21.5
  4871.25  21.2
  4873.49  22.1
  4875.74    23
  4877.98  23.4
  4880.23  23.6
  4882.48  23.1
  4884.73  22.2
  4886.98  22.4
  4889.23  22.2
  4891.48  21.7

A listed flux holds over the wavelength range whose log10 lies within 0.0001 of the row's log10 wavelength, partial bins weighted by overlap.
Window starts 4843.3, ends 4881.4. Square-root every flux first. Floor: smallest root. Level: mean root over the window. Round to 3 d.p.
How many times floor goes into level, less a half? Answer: 0.611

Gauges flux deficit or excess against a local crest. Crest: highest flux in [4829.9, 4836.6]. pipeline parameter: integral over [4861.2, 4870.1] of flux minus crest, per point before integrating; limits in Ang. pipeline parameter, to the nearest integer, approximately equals -25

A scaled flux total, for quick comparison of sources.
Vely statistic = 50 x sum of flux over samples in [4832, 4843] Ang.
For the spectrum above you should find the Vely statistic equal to 5635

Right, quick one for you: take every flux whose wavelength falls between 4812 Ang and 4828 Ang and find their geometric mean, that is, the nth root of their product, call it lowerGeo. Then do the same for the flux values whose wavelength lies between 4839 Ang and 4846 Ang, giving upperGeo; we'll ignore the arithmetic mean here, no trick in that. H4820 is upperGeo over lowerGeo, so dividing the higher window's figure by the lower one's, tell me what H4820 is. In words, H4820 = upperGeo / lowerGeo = 0.94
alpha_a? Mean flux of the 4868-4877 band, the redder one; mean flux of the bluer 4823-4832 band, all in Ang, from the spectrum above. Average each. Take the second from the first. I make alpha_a -1.3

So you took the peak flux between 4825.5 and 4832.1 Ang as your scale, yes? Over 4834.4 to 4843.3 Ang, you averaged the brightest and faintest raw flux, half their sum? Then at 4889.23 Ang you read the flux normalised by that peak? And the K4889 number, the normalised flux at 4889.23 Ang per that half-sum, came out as 0.041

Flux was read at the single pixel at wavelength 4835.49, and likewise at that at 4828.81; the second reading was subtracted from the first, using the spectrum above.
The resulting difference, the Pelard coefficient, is -1.0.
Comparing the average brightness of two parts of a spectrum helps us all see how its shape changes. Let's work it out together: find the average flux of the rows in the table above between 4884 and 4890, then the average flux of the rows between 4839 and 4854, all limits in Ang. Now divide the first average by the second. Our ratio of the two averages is 0.98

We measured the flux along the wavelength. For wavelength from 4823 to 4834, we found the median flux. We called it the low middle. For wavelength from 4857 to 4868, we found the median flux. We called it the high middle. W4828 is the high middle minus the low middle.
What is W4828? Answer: -3.4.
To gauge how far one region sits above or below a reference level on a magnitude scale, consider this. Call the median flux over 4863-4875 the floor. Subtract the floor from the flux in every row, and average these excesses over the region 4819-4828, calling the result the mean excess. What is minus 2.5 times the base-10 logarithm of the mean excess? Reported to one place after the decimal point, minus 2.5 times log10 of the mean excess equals -1.0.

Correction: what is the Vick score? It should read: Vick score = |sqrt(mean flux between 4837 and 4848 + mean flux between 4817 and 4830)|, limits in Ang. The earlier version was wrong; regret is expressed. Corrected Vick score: 6.79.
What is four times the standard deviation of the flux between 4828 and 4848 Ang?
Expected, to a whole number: 2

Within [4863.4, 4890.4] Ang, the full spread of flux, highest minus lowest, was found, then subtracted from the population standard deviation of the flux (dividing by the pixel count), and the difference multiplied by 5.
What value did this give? -13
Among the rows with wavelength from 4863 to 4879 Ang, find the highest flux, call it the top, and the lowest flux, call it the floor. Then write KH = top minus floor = 3.5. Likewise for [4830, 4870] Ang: 6.2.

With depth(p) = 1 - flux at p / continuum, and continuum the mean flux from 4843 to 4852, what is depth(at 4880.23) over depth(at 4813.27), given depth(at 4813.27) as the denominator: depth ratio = 1.5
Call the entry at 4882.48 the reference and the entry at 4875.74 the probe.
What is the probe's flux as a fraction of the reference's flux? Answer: 1.00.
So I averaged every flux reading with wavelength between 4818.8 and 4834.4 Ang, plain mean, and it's 23.4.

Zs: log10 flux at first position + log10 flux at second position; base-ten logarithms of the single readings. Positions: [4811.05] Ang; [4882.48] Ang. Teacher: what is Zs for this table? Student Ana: 2.71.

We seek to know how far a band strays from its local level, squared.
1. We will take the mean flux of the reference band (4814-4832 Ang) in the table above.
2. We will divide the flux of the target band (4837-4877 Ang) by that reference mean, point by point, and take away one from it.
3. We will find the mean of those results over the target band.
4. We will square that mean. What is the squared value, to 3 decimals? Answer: 0.008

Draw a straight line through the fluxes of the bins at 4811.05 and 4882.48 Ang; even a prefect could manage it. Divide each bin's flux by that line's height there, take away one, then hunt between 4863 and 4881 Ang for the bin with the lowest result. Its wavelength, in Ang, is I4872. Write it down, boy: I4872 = 4864.52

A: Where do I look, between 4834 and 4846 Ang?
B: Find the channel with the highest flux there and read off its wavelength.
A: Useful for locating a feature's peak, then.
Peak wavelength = 4839.94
